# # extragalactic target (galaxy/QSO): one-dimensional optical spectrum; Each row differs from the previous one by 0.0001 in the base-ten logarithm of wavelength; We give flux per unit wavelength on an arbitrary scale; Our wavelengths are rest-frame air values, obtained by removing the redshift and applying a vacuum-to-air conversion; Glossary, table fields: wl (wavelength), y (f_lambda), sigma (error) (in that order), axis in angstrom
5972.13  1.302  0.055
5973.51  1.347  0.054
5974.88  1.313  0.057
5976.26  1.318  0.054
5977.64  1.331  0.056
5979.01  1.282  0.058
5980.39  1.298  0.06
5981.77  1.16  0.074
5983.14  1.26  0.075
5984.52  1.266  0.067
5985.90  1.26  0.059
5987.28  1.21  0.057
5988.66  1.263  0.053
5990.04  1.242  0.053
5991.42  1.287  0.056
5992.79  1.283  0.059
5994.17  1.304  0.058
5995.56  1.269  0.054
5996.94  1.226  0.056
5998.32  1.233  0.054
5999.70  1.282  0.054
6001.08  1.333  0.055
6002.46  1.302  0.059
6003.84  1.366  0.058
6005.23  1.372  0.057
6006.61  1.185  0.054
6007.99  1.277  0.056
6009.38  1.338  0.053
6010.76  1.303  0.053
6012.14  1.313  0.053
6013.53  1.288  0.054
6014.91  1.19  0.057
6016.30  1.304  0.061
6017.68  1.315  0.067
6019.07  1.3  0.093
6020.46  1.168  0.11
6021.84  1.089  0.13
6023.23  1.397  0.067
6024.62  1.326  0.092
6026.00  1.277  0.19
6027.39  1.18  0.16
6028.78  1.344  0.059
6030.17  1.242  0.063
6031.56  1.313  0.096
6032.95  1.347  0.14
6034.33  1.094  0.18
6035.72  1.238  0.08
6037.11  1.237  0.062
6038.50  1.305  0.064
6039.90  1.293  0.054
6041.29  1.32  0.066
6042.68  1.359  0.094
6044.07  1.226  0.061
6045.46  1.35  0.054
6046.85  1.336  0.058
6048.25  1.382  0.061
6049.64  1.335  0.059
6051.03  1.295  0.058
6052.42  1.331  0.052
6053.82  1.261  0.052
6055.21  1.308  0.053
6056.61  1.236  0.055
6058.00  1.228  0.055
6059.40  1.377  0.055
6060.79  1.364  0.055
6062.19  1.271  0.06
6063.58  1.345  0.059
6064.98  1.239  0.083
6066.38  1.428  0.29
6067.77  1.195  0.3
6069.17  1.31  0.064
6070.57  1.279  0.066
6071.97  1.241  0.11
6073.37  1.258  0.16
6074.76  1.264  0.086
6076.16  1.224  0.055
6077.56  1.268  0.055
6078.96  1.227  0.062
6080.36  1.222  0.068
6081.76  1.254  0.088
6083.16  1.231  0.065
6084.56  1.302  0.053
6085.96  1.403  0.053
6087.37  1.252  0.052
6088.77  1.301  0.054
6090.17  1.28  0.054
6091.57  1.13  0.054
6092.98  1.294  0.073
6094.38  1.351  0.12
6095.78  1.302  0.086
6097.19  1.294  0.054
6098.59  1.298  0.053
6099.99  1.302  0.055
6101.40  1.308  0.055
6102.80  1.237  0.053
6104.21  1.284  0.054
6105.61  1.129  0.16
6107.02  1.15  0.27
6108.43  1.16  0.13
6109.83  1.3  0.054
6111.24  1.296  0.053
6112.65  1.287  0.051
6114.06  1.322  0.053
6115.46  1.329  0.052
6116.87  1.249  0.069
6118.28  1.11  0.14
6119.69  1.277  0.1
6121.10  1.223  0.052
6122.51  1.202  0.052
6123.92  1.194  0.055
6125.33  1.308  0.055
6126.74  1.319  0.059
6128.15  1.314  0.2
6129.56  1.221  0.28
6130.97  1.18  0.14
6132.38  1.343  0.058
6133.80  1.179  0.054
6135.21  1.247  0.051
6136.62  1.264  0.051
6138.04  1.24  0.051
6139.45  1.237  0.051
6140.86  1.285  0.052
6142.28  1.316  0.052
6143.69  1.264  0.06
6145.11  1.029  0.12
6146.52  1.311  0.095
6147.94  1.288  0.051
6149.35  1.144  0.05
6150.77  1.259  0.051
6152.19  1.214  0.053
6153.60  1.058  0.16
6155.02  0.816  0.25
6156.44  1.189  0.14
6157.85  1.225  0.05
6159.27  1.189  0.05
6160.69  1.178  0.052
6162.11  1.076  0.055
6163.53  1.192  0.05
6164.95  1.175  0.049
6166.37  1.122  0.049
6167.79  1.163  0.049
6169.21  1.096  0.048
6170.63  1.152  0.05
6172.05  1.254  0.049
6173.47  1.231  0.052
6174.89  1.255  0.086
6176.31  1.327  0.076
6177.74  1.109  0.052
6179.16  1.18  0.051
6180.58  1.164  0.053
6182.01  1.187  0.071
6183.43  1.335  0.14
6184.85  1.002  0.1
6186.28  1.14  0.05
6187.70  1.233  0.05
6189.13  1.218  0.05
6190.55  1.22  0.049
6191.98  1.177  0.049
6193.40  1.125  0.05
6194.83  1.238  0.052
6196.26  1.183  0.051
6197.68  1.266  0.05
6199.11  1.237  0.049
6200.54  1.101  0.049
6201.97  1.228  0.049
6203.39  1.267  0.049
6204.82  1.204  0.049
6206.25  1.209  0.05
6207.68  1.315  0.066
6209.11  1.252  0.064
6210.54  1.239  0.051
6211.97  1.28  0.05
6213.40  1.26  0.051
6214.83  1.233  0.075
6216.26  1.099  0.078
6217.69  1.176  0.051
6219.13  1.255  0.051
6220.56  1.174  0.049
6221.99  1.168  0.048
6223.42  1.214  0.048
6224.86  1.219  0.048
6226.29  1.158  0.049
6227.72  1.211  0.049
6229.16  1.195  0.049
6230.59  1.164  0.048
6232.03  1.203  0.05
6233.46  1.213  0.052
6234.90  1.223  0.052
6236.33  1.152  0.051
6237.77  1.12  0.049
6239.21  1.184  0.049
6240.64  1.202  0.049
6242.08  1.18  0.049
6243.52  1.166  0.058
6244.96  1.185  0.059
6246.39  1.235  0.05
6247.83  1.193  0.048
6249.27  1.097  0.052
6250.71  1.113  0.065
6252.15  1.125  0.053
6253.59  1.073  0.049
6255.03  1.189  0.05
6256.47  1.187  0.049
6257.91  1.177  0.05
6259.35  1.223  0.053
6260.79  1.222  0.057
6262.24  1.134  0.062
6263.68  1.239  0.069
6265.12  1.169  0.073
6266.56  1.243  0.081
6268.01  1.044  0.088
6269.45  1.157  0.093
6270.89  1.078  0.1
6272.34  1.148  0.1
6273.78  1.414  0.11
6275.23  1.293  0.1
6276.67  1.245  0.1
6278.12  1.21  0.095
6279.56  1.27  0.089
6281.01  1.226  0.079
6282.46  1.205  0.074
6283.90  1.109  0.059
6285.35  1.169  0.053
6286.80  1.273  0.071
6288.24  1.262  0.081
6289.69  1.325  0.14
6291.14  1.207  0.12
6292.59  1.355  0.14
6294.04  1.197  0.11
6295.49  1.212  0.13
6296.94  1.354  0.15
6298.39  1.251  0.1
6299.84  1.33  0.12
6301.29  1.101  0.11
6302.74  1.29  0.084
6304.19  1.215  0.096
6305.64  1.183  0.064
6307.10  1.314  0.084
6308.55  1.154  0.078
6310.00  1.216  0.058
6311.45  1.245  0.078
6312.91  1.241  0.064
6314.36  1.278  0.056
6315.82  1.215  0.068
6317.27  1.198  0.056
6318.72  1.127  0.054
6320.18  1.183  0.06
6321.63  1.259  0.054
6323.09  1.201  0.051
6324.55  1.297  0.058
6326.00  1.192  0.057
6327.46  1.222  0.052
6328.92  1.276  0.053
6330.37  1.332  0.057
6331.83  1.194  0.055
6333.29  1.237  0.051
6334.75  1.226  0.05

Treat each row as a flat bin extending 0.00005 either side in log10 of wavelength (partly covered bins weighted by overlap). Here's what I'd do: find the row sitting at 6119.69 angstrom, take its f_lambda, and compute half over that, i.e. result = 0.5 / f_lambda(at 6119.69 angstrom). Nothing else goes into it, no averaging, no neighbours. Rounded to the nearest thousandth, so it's 0.392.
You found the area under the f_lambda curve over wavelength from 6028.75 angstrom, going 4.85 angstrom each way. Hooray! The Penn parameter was 12.5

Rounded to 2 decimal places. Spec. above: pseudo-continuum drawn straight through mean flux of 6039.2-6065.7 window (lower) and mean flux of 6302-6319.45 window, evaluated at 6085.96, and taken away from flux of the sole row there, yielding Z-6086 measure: 0.11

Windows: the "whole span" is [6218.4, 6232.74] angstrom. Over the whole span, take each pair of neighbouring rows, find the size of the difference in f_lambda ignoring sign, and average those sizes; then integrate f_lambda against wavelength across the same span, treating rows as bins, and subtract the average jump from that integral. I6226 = 17.1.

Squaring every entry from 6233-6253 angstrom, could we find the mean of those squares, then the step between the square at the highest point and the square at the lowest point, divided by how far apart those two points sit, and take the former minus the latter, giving 1.38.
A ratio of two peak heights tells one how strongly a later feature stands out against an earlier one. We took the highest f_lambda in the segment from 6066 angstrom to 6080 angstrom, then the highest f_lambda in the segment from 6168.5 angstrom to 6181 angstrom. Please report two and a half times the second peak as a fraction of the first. 2.32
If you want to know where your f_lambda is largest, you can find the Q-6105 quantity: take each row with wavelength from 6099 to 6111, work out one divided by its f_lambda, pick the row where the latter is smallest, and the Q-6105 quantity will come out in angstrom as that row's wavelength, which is 6101.40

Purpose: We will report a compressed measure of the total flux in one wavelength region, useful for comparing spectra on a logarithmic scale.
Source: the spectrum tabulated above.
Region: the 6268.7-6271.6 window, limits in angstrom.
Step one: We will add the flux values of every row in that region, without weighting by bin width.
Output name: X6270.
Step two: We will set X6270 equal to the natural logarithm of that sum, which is 0.8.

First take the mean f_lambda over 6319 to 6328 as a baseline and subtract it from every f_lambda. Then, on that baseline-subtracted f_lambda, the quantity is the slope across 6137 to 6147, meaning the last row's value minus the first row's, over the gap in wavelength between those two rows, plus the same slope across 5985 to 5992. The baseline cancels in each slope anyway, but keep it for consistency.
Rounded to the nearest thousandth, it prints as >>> 0.013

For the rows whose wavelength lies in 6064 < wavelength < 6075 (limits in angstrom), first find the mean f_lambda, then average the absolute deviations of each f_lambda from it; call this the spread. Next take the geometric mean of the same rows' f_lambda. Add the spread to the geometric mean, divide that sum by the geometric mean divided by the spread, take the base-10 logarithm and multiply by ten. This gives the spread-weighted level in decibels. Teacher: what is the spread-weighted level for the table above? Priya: -13.2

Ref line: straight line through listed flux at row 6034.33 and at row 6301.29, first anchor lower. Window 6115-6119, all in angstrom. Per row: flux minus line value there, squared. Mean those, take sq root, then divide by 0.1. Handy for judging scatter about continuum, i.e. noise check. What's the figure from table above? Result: 1.6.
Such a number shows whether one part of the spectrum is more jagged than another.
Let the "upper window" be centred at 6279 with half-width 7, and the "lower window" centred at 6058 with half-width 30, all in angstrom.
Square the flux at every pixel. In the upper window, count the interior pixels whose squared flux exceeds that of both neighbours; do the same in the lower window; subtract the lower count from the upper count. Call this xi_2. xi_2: -14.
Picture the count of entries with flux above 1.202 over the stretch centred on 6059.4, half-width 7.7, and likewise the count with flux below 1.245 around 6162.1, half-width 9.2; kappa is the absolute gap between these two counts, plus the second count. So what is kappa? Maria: 15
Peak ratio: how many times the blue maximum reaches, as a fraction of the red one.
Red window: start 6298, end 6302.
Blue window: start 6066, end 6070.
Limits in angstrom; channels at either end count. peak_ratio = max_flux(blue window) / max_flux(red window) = 1.07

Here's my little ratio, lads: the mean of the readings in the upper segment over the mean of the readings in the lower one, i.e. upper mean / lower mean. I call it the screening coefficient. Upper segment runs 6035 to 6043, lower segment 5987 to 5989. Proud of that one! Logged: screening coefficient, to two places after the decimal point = 1.04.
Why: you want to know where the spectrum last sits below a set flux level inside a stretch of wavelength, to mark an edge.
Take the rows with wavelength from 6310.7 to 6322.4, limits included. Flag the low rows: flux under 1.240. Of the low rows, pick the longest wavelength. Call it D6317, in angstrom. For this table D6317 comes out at 6320.18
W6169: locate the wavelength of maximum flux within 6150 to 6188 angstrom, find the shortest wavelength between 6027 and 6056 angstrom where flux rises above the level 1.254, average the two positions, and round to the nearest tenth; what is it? 6106.1 angstrom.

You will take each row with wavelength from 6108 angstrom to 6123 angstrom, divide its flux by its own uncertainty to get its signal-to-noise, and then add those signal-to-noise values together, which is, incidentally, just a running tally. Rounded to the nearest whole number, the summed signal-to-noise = 219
